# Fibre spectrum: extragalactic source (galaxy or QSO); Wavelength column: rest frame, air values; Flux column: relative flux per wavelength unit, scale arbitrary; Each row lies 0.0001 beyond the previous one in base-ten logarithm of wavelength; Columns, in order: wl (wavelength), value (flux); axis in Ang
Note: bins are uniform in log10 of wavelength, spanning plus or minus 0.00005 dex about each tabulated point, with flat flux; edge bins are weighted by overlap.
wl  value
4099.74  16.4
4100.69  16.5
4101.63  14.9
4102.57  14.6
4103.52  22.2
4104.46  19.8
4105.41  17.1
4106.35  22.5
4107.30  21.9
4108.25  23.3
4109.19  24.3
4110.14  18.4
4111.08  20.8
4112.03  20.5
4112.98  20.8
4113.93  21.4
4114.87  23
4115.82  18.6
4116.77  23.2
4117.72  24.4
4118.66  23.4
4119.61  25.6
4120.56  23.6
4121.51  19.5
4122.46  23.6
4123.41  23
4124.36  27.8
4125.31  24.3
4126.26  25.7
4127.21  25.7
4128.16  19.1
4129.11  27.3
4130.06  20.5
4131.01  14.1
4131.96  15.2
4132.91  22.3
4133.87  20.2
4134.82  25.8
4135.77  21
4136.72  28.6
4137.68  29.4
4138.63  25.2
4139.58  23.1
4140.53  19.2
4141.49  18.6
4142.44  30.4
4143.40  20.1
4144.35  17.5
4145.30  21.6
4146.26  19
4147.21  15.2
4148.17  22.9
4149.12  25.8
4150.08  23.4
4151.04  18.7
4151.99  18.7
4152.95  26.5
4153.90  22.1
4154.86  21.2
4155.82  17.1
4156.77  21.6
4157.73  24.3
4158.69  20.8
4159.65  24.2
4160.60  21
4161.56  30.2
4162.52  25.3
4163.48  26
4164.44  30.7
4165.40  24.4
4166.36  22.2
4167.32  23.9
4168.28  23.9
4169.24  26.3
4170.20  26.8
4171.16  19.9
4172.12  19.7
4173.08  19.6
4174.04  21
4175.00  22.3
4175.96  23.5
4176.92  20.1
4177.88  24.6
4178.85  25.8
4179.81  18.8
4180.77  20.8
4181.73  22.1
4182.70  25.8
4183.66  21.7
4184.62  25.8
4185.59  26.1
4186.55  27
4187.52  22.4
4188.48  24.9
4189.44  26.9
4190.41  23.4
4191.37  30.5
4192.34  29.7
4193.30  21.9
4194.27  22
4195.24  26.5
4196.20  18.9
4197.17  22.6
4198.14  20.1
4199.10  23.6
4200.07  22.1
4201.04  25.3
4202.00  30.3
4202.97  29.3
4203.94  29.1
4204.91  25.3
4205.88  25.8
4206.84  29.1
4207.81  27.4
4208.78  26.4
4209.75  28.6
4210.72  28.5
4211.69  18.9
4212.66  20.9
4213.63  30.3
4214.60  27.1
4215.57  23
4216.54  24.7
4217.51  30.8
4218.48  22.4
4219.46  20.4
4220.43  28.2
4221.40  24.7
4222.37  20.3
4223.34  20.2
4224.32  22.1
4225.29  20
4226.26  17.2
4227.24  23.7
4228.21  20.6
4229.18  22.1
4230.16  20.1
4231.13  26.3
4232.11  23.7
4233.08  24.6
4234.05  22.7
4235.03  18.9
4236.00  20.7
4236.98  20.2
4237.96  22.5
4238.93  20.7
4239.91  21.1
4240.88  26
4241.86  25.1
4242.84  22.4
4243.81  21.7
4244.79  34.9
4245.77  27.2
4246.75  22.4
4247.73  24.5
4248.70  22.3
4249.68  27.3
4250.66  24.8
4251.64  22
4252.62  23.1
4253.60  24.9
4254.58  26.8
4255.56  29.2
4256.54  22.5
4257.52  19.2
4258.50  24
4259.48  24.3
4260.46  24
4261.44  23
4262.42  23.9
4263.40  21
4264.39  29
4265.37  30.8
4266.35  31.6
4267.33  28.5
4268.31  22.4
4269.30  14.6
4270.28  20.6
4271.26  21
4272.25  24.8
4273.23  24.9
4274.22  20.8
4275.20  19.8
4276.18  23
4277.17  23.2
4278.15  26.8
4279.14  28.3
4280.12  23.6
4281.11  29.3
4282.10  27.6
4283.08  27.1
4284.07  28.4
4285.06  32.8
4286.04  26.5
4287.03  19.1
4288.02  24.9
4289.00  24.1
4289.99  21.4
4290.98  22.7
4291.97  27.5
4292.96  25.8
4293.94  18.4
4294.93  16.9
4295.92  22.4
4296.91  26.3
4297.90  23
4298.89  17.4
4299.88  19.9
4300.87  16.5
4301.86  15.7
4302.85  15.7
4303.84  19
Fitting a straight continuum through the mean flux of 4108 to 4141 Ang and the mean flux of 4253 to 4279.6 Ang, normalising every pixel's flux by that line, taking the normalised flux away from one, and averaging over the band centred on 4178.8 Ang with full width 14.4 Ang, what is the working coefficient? 0.03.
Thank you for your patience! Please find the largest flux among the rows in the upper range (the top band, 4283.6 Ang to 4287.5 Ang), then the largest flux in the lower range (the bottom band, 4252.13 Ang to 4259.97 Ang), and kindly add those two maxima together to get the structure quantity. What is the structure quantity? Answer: 62.0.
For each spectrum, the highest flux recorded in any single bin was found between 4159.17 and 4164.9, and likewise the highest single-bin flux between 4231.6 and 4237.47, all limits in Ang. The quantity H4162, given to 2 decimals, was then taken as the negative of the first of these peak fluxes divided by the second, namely -1.25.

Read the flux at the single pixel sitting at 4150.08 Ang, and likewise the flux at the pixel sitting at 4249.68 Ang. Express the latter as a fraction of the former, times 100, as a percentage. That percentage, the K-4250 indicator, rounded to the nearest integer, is 117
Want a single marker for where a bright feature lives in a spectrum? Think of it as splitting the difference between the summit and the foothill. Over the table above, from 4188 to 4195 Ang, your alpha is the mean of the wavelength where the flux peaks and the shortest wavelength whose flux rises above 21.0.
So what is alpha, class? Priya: 4189.9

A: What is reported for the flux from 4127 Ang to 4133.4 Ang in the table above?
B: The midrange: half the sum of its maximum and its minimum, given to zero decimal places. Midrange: 21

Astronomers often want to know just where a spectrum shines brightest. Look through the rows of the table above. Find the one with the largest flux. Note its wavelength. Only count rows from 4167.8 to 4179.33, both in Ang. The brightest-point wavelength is 4170.20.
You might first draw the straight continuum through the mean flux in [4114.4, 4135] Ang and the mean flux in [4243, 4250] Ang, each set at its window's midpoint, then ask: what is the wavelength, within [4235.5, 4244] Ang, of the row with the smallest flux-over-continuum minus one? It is 4236.98 Ang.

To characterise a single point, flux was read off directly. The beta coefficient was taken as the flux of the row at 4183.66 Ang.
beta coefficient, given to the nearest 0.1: 21.7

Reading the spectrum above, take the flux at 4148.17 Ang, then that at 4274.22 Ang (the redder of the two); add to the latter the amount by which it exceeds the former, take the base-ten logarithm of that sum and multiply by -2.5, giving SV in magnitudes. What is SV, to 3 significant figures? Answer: -3.18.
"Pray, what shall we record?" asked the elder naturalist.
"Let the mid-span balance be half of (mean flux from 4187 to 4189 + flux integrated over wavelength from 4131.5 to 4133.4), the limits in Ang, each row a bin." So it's 29.7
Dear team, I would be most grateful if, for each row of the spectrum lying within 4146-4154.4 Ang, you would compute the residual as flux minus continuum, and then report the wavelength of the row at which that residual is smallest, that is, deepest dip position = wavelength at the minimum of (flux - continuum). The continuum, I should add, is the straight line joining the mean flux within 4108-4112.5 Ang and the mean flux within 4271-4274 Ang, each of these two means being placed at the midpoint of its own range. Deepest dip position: 4147.21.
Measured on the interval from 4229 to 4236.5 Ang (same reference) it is 4235.03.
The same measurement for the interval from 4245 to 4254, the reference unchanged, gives 4251.64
